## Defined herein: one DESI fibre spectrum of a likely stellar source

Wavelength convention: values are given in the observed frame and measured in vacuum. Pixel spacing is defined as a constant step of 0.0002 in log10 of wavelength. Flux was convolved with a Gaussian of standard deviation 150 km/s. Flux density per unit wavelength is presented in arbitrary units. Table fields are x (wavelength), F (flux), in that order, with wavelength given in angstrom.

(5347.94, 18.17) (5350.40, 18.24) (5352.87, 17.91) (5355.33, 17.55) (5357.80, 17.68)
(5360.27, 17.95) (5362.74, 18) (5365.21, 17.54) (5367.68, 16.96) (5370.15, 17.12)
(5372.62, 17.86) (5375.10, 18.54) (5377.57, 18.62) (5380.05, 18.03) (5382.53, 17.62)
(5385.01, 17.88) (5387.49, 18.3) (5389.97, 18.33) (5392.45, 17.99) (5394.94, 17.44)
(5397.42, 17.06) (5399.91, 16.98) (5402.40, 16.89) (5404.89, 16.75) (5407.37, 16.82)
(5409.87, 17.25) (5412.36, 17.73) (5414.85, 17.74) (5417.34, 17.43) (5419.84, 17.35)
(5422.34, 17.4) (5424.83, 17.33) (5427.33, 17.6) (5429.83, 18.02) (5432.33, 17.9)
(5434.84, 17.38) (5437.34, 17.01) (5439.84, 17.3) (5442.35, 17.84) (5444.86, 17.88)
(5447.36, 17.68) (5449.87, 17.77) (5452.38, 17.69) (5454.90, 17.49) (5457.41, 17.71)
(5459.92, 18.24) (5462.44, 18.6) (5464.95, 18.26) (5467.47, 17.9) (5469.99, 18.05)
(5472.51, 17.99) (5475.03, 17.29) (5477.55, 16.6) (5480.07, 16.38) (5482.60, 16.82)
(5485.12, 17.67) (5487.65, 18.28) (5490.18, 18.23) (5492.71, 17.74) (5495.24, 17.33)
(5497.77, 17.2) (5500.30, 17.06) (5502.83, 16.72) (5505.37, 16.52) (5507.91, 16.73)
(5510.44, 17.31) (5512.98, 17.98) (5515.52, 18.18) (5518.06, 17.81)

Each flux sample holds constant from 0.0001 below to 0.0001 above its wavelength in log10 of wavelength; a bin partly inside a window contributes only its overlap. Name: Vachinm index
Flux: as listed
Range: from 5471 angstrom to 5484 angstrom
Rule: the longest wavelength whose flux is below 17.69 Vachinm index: 5482.60 angstrom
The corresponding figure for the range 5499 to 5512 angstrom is 5510.44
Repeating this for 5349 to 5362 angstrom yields 5357.80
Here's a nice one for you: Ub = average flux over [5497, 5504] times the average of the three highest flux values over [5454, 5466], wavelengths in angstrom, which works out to 312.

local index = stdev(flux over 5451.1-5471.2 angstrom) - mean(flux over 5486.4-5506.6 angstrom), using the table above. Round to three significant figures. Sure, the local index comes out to -17.0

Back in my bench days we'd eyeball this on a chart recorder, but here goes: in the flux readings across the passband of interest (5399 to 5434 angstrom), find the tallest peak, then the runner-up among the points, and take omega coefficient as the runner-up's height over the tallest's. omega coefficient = 0.993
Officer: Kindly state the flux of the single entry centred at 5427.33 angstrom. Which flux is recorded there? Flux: 17.6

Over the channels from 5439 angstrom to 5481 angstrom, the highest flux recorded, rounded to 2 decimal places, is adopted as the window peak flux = 18.60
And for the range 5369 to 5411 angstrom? 18.62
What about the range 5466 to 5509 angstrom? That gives 18.28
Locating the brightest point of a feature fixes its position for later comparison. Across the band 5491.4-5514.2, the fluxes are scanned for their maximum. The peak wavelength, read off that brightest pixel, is 5512.98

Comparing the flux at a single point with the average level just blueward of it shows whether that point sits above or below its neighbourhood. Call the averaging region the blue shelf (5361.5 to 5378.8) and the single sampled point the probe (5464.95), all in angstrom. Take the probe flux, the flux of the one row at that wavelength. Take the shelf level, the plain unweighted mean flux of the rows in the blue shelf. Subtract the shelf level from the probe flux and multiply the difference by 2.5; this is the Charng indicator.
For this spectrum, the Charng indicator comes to 1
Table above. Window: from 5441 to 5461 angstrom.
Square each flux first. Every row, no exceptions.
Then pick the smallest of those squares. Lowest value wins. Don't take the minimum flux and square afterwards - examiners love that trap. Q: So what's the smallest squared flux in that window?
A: 306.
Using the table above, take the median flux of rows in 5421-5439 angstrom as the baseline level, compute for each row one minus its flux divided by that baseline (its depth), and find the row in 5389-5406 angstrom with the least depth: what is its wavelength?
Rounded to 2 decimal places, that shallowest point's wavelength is 5389.97 angstrom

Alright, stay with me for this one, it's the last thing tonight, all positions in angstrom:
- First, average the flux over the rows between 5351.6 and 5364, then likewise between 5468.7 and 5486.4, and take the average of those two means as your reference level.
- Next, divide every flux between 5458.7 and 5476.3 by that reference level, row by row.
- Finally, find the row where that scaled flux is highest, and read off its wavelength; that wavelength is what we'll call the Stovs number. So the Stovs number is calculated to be 5462.44 angstrom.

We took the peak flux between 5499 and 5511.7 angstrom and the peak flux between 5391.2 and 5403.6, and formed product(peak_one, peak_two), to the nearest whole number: 311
